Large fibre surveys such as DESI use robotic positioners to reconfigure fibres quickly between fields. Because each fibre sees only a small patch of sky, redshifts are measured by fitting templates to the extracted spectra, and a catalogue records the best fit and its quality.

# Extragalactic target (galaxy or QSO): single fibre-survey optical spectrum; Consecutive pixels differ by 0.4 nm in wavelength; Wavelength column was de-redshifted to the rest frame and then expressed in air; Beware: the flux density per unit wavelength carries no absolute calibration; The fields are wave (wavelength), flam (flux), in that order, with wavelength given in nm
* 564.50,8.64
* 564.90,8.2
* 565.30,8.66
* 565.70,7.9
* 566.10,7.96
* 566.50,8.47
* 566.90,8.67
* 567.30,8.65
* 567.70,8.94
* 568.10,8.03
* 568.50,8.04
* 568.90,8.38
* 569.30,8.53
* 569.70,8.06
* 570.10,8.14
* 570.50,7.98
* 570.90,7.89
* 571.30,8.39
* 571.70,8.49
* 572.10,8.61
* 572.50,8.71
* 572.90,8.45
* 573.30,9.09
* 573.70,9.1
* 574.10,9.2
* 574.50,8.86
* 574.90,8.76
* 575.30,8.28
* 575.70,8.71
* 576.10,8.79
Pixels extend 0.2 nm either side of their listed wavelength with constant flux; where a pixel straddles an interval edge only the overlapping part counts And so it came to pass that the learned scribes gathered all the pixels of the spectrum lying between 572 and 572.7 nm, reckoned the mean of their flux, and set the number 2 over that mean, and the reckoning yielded 0.231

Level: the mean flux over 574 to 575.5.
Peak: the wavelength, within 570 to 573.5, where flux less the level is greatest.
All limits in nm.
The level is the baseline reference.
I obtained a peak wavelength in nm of 573.30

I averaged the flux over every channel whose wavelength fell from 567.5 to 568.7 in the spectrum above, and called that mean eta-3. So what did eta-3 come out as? 8.34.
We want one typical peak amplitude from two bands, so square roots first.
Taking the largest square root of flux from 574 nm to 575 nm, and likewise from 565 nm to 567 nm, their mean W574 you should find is 2.99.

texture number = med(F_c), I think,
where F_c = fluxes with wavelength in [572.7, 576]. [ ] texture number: 8.81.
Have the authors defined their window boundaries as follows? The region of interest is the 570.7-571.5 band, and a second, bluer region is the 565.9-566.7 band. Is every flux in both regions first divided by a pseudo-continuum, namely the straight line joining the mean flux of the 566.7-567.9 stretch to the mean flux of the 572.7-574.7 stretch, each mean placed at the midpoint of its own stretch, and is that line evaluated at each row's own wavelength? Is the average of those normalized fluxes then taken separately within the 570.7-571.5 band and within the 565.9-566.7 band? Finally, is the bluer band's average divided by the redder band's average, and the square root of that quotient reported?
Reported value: 1.01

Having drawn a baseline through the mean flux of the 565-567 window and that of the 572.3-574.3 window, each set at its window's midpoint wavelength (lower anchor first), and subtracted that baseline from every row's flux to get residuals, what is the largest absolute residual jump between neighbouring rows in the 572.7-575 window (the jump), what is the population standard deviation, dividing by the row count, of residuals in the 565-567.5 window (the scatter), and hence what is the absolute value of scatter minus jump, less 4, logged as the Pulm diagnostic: -3.70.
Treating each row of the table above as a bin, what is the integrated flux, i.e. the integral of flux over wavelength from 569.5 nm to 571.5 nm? 16.2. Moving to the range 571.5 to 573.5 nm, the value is 17.3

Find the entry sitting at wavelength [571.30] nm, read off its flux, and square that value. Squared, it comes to 70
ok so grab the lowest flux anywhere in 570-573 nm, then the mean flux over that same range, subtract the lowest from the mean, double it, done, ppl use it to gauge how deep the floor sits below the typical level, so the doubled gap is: 0.89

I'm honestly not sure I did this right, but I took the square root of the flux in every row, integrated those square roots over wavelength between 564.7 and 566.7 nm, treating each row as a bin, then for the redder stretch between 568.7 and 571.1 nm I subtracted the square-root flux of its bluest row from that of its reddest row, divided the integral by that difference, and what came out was -67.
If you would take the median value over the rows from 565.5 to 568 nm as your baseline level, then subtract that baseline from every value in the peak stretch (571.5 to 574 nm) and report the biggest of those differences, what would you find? 0.54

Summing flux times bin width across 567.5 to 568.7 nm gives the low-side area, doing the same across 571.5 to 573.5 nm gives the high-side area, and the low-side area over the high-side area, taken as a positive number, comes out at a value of 0.58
